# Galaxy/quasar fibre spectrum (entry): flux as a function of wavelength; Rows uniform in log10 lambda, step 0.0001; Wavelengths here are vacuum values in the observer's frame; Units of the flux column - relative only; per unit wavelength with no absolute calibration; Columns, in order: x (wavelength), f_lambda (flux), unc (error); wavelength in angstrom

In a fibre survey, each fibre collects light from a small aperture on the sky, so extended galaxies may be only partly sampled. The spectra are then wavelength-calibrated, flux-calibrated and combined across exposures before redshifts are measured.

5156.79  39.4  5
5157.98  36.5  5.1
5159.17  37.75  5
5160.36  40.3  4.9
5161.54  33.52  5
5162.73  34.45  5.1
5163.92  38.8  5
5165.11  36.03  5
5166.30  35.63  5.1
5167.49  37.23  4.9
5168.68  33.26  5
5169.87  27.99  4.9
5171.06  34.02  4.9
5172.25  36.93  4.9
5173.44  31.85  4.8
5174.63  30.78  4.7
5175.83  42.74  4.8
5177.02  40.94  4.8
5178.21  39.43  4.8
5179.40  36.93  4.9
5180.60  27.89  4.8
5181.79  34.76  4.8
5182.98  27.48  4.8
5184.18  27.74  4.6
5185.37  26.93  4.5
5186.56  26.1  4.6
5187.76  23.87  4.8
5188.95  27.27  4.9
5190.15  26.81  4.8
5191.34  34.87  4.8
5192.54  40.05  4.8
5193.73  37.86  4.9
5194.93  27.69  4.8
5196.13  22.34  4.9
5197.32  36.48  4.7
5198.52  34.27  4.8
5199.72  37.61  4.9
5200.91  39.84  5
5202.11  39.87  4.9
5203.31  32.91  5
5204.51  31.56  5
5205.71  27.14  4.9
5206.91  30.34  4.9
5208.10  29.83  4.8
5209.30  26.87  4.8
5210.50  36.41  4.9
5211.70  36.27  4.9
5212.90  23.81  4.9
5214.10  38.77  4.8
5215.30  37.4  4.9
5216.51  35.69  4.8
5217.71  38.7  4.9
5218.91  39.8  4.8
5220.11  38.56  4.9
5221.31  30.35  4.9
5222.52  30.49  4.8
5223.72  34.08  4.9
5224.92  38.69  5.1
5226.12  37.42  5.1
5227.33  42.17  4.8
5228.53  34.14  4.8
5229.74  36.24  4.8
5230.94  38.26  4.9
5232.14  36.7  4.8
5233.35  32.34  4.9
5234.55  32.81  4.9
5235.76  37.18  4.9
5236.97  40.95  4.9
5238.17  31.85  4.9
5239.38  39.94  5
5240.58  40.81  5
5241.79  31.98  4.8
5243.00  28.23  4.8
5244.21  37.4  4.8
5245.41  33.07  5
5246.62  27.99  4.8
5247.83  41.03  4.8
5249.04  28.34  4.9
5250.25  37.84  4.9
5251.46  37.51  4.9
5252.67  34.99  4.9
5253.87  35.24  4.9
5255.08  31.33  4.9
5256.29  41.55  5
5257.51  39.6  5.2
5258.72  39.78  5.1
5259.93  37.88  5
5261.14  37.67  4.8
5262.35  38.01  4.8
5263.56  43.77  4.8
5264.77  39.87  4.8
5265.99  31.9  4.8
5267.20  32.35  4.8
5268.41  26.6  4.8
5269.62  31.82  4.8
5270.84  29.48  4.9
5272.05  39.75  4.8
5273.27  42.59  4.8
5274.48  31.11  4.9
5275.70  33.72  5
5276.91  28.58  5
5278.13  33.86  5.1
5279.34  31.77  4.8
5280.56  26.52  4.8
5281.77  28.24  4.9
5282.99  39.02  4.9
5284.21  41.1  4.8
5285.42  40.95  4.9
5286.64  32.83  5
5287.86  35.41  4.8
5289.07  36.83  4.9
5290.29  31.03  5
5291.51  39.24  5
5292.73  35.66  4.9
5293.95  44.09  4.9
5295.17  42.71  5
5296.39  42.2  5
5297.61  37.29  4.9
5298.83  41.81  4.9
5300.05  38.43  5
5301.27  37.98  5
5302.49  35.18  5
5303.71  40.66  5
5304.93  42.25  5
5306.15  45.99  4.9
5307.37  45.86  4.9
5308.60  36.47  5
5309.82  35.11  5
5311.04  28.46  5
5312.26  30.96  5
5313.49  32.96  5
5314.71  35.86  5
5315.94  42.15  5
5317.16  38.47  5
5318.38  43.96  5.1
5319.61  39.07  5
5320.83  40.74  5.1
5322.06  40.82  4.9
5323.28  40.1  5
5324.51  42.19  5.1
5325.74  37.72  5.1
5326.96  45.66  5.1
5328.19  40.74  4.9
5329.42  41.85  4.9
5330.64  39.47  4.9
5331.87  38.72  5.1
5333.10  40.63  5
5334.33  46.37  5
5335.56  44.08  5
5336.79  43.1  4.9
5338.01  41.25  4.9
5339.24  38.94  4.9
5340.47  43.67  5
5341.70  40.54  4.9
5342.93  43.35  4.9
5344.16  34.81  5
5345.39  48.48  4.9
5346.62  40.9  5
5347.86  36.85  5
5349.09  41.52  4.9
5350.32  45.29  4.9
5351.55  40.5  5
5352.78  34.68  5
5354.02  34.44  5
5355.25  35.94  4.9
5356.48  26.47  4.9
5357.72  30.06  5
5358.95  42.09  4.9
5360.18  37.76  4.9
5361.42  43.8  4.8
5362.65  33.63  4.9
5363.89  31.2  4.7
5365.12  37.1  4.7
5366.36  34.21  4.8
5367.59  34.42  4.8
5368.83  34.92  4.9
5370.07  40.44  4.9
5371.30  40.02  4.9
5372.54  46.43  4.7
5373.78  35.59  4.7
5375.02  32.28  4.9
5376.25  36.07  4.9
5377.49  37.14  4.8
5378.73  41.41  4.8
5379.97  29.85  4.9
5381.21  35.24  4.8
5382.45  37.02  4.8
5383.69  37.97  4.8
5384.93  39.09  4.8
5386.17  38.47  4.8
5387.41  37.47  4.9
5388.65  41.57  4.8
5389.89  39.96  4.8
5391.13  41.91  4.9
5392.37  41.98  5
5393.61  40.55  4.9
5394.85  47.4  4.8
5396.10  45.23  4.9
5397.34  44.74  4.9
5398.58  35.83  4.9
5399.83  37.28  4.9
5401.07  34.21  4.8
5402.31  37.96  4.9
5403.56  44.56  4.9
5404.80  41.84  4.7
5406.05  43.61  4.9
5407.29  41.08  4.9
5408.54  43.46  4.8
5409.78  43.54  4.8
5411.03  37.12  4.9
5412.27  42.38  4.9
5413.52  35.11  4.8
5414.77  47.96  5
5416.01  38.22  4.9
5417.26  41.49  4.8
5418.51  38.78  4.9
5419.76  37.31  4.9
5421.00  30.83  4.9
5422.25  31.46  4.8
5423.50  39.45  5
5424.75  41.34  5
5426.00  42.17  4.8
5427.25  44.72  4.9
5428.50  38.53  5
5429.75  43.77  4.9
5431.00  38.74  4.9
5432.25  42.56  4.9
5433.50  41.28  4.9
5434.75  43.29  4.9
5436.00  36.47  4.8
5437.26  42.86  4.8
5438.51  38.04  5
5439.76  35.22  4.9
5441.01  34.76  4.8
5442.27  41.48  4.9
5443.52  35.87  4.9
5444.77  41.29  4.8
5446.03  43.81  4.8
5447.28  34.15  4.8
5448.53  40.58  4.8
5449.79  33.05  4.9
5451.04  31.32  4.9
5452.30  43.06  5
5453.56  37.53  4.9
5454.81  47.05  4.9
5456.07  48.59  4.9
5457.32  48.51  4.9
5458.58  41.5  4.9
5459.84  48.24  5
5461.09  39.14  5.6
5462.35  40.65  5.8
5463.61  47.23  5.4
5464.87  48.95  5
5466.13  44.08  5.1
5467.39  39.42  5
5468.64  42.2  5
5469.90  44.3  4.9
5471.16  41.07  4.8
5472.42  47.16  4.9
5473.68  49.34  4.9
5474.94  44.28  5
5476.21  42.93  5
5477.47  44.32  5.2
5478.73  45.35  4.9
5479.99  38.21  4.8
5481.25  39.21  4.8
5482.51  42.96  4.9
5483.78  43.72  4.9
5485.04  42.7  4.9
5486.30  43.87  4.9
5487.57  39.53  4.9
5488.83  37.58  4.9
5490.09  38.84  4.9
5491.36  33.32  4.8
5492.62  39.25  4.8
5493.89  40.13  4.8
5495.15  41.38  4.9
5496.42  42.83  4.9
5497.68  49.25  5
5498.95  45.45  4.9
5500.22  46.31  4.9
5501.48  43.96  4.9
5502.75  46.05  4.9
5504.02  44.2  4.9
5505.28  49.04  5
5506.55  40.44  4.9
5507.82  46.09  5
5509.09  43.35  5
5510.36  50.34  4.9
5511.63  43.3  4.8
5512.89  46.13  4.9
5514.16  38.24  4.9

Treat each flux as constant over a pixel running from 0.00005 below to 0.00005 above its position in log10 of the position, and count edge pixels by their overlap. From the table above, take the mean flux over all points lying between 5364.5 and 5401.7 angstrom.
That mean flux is 38.5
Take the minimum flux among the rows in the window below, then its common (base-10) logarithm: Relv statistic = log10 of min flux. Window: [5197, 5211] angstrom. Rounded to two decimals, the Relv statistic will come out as 1.43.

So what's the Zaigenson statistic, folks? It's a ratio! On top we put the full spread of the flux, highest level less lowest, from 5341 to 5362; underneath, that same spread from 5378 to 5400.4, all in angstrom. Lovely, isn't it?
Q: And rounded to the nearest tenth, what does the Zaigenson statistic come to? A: 1.3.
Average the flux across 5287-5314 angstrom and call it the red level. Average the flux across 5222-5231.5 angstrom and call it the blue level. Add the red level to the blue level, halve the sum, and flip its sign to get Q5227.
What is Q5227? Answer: -37.2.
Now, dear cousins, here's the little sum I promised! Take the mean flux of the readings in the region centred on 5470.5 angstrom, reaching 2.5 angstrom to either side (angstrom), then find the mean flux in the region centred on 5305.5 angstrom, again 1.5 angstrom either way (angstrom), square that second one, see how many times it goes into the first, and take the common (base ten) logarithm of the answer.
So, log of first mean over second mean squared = -1.65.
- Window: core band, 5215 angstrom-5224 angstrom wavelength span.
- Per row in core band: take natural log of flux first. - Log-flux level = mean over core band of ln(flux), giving 3.57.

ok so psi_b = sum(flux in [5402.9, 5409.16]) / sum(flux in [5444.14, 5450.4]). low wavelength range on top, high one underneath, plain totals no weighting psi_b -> 1.11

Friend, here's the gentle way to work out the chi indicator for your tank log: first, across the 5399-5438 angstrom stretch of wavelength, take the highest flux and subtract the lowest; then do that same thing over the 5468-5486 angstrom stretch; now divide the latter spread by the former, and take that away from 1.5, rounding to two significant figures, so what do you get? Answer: 0.85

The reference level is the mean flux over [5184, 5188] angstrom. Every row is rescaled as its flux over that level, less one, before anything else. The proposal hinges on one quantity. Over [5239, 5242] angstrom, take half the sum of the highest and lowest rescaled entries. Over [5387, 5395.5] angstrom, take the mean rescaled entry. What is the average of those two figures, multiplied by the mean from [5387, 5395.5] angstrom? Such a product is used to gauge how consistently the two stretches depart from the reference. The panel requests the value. 0.288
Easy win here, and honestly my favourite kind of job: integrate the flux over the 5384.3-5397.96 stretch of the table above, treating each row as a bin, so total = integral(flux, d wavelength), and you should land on 569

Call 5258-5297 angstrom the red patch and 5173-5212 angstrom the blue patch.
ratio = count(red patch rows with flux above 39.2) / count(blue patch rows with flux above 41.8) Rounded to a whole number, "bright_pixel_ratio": 11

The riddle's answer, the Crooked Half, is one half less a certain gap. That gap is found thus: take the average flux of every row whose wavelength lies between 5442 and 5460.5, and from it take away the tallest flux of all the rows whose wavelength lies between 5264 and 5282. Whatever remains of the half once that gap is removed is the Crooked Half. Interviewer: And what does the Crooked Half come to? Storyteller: 2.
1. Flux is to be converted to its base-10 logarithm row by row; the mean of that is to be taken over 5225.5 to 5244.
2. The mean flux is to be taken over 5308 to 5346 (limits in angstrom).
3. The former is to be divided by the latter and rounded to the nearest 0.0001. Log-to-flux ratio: 0.0390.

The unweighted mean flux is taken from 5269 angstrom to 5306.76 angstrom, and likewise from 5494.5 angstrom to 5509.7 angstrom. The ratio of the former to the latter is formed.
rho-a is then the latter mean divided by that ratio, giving 55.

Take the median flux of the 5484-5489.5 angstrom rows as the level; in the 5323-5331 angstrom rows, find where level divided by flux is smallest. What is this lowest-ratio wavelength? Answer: 5326.96 angstrom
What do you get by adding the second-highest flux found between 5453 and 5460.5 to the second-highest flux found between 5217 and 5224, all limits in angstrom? 87.2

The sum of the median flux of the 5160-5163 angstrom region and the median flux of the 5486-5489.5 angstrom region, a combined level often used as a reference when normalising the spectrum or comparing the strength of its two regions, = 74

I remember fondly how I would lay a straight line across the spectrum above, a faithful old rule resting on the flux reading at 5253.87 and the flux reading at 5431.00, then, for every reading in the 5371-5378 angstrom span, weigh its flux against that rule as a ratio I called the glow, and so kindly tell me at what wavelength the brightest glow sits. 5372.54 angstrom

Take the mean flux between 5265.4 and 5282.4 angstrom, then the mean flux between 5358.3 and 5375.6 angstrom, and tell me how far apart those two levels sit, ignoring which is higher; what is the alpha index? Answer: 5.4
